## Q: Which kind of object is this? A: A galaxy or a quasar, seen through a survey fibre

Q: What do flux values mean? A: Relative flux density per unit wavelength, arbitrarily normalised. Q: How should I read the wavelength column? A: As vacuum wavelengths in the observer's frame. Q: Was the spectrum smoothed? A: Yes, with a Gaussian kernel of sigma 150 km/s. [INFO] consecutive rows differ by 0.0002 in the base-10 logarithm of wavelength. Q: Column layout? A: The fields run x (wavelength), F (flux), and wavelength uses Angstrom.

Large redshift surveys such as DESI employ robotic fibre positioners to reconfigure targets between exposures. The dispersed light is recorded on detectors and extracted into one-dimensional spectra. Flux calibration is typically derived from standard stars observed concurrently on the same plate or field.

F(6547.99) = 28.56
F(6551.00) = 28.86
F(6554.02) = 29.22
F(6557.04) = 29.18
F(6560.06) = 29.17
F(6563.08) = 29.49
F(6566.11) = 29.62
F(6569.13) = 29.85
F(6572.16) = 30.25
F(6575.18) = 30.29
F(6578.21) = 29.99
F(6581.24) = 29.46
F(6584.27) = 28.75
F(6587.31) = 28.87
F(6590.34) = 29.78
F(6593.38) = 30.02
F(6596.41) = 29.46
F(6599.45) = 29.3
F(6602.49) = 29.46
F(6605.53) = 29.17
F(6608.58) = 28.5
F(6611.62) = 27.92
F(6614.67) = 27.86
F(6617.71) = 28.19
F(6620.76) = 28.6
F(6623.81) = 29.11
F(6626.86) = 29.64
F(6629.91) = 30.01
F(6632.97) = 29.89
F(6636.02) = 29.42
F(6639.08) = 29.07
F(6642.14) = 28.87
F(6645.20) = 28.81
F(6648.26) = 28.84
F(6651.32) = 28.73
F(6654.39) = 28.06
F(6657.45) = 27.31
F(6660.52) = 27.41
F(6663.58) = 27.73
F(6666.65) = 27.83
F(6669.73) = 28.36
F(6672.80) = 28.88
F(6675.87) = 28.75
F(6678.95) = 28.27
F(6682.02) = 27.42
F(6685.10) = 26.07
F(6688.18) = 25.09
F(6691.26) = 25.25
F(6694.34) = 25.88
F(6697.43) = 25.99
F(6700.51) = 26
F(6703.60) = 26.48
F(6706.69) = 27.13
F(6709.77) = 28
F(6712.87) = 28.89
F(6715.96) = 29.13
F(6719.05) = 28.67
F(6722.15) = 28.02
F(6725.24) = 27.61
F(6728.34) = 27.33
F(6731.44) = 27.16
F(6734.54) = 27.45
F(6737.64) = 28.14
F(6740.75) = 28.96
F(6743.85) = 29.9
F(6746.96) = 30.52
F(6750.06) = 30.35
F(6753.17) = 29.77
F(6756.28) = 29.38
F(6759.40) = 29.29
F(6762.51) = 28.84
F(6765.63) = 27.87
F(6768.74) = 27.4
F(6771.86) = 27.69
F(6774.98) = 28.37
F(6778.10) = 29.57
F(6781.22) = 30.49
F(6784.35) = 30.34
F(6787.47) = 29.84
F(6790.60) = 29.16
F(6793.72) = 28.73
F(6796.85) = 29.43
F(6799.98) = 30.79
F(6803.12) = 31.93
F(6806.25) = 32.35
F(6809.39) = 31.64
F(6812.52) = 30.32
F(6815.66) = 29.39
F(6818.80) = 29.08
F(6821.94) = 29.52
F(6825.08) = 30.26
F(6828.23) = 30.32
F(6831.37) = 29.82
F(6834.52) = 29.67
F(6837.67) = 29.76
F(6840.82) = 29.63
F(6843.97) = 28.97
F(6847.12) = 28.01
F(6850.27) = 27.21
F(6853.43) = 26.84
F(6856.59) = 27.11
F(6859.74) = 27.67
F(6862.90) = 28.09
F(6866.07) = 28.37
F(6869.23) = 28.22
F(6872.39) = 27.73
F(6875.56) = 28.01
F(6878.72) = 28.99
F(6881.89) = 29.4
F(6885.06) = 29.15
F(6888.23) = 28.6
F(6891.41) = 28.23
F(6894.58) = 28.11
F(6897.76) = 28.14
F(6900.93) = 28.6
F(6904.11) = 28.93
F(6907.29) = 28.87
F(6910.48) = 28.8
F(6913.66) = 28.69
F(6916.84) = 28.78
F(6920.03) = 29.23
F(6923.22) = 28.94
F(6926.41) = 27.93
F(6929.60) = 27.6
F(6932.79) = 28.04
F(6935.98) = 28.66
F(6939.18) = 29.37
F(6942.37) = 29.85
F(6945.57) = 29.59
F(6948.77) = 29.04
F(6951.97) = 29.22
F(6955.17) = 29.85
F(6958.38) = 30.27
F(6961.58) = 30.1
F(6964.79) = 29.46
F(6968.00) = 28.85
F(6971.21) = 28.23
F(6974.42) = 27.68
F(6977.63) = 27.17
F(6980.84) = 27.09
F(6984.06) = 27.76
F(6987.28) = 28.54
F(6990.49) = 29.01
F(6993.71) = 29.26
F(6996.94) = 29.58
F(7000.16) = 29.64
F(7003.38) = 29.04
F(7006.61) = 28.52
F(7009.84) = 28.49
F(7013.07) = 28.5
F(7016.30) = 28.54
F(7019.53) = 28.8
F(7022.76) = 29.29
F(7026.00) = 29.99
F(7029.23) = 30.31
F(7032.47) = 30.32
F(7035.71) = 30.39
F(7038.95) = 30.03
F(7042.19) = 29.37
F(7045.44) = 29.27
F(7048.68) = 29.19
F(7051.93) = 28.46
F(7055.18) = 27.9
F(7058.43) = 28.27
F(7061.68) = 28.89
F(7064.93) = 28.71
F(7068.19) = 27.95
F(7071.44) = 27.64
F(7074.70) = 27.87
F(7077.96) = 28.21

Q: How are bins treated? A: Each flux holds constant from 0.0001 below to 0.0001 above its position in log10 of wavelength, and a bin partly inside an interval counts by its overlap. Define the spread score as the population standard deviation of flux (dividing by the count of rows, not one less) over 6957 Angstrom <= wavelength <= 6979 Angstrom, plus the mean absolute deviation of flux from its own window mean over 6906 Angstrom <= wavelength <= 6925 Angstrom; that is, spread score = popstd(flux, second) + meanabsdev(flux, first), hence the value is 1.24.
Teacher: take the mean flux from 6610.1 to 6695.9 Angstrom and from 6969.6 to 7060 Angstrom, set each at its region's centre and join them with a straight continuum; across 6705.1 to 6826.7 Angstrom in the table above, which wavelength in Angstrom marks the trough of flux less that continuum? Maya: 6731.44 Angstrom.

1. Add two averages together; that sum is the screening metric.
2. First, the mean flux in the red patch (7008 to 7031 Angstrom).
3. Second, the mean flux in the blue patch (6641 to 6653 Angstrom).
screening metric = 57.9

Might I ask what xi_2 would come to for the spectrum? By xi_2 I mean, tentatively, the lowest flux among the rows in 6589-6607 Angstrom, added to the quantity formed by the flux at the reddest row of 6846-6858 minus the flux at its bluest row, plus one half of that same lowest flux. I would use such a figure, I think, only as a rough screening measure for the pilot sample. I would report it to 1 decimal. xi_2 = 42.9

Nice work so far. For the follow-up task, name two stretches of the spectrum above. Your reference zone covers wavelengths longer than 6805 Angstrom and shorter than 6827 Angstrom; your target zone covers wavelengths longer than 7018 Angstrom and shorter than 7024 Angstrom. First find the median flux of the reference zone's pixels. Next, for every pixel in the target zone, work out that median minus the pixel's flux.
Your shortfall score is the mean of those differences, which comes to 1.2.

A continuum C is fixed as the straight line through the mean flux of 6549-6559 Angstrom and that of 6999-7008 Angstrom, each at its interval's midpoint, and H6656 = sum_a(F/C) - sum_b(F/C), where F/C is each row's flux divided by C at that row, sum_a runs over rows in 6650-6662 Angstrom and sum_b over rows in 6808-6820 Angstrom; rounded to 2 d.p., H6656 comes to -0.31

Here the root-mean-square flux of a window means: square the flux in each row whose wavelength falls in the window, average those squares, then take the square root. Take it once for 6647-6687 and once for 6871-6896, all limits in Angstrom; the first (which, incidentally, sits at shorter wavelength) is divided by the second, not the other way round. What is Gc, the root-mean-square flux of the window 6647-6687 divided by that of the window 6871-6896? 0.98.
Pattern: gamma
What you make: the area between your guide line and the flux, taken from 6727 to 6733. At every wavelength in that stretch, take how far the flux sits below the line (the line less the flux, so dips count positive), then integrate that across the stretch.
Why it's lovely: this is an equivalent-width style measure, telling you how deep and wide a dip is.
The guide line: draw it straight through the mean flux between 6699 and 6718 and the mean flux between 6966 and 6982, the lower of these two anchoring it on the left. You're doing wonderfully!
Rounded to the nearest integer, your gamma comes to 2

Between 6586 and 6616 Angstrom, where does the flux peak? 6593.38 Angstrom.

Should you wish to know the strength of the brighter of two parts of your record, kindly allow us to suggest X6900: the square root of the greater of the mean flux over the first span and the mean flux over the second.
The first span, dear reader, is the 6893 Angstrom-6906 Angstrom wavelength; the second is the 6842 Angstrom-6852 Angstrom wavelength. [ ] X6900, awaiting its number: 5.33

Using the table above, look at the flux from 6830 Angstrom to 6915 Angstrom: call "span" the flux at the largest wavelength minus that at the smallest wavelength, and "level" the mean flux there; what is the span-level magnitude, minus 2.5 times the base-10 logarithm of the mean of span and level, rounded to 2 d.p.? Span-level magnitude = -2.84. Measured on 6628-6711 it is -2.77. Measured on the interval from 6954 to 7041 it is -2.91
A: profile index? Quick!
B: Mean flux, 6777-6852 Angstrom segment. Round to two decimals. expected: 29.84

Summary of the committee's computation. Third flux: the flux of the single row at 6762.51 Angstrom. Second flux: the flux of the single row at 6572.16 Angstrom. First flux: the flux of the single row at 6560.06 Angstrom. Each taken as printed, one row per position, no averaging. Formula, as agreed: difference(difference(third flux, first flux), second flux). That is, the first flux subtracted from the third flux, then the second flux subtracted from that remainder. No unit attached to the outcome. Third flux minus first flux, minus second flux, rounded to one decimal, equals -30.6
